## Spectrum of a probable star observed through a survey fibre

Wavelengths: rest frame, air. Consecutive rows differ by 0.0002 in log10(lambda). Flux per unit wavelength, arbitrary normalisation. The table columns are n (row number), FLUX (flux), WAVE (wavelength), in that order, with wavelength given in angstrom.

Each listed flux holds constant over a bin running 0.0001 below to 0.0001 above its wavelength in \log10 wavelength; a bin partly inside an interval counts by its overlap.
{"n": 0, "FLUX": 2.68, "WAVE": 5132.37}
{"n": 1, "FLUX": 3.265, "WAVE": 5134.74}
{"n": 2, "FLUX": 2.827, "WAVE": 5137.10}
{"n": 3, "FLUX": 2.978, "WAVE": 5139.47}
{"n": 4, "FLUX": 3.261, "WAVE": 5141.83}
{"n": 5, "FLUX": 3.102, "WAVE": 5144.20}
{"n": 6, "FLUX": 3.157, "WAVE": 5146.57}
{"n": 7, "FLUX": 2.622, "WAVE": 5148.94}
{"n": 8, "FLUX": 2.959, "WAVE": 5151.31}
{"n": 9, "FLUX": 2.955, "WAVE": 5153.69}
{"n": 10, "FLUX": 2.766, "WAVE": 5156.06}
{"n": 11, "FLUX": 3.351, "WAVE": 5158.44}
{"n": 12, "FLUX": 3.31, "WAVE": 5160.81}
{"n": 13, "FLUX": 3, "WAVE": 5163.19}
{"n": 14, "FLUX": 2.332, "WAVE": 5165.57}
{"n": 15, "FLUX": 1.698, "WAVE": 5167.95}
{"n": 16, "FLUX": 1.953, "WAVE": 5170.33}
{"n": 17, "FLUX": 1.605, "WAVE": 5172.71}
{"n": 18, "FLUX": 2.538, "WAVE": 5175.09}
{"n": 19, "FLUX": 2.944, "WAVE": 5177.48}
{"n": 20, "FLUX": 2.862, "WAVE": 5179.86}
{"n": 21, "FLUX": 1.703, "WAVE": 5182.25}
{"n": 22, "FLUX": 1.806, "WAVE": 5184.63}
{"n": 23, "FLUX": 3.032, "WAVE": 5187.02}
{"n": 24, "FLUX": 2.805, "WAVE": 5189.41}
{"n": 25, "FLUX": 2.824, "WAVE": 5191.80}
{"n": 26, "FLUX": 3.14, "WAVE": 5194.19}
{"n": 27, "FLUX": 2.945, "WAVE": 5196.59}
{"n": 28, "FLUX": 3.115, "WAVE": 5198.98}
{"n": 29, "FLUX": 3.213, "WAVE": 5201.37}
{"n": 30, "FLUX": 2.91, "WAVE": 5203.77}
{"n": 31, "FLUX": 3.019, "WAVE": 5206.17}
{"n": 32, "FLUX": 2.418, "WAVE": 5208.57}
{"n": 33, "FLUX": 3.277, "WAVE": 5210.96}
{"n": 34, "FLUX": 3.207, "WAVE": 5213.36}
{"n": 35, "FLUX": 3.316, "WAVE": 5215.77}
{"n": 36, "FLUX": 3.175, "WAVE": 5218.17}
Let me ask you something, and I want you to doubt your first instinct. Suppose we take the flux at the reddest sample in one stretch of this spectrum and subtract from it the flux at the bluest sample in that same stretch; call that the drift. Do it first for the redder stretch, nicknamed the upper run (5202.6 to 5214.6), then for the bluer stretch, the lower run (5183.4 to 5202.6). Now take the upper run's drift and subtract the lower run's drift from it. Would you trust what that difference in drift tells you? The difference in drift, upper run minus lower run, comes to -1.1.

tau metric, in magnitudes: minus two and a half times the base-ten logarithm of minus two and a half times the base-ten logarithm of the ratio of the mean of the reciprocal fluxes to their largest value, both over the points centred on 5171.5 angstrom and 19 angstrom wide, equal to 1.1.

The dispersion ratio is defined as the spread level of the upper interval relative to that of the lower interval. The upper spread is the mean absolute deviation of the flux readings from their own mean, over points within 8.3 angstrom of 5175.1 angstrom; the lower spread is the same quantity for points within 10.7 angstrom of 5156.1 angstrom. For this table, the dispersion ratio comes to 2.1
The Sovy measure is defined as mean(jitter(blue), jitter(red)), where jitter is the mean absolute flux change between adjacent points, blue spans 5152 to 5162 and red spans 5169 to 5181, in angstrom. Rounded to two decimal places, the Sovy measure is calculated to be 0.36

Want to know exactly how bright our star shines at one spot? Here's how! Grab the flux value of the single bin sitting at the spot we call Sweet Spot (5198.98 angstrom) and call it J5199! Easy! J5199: 3.115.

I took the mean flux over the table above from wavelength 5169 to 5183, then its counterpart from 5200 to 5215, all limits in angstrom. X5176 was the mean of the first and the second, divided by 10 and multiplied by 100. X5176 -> 26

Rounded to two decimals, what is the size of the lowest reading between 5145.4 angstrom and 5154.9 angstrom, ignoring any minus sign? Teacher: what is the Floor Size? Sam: 2.62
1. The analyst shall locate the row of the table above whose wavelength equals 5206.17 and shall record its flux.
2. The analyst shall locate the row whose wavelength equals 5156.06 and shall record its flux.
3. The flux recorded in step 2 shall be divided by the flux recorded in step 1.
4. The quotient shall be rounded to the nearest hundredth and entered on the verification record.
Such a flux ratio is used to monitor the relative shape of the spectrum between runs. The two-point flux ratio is 0.92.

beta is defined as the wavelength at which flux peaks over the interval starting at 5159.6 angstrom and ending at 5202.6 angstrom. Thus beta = 5160.81 angstrom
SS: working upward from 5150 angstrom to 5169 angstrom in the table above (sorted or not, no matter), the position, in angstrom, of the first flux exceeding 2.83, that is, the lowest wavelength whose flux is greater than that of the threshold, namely 5151.31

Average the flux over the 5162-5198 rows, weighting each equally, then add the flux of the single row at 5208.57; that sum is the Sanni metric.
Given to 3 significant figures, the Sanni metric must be 4.90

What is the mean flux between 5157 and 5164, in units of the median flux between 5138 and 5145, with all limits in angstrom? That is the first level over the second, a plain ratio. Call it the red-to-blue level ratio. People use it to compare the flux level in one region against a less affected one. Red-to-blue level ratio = 1.0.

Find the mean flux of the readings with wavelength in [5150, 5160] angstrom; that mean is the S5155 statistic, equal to 3.0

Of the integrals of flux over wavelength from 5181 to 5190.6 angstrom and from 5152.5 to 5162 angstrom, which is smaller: 22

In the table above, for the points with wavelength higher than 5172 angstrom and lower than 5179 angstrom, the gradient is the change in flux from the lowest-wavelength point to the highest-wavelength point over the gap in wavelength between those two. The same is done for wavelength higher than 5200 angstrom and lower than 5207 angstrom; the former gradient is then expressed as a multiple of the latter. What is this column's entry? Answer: -7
